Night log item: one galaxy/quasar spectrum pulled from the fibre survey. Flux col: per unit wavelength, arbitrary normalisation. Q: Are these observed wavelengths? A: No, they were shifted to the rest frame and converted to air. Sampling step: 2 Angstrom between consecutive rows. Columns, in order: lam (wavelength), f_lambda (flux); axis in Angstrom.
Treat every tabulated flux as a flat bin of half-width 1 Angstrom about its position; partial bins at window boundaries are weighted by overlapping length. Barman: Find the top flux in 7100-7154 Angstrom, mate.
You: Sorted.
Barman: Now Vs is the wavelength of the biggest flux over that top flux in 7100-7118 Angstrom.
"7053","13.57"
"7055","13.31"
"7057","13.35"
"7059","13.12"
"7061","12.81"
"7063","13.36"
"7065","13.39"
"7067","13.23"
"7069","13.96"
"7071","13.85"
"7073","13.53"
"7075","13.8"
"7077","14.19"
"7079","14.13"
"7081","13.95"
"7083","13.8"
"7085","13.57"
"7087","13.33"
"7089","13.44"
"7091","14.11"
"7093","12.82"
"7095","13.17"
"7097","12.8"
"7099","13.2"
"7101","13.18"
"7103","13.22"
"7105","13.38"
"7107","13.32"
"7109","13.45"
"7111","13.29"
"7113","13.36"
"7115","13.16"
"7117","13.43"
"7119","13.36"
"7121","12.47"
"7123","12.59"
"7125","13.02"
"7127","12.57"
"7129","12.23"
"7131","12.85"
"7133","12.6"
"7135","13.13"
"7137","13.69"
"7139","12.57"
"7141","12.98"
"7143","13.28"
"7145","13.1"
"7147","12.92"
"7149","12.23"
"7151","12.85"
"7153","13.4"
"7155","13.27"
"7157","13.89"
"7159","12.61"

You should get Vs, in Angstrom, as 7109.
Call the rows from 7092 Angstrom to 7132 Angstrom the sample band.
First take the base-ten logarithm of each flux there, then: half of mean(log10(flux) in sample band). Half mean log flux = 0.558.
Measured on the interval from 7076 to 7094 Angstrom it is 0.568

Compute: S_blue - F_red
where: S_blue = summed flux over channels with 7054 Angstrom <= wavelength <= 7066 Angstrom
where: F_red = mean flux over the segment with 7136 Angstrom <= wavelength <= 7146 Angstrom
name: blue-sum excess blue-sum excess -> 66.2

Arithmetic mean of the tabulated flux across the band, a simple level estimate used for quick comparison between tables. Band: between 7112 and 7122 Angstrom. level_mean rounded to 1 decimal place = 13.2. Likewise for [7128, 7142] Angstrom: 12.9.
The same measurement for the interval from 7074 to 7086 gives 13.9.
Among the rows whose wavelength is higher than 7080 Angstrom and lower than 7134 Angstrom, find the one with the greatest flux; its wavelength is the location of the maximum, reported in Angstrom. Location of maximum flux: 7091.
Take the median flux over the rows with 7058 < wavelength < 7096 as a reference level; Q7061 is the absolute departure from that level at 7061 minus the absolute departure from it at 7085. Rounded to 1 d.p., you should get 0.7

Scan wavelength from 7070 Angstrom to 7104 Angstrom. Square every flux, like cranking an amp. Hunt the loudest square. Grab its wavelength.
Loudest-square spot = 7077 Angstrom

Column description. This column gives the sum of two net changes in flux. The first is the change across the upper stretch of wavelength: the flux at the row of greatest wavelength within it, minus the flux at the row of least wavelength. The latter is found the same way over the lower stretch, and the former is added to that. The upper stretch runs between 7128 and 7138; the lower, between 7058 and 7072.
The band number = 2.2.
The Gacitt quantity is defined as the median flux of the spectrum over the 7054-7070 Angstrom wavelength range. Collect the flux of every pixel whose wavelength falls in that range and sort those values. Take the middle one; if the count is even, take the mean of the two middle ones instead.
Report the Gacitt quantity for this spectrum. 13.3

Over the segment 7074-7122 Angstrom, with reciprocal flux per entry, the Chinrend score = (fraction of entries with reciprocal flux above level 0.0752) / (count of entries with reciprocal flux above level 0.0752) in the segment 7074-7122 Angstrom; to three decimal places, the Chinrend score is 0.042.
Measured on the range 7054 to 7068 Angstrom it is 0.143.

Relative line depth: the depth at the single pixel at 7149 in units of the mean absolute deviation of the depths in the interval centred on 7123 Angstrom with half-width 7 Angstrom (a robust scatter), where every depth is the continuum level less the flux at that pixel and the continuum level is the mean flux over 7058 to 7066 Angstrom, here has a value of 2.4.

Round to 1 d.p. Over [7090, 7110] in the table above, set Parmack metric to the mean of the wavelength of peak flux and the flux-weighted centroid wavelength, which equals 7095.5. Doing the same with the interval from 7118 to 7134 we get 7122.5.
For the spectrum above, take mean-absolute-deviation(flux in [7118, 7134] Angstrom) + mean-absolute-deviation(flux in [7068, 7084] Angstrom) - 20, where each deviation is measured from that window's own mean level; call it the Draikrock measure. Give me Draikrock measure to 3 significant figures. -19.6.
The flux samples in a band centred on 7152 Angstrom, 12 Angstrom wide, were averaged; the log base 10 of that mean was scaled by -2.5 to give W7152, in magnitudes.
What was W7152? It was -2.793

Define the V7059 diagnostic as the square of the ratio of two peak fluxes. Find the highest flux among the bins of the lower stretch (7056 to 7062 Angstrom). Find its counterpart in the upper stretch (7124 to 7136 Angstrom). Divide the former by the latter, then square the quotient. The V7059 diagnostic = 1.03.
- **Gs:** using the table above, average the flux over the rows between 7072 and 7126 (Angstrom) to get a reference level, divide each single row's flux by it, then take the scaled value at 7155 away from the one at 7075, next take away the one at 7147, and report -0.93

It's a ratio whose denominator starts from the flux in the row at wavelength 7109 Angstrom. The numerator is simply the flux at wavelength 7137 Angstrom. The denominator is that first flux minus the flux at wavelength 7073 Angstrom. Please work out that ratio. -171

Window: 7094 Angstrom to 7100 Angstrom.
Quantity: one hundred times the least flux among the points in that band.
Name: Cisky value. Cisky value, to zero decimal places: 1280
